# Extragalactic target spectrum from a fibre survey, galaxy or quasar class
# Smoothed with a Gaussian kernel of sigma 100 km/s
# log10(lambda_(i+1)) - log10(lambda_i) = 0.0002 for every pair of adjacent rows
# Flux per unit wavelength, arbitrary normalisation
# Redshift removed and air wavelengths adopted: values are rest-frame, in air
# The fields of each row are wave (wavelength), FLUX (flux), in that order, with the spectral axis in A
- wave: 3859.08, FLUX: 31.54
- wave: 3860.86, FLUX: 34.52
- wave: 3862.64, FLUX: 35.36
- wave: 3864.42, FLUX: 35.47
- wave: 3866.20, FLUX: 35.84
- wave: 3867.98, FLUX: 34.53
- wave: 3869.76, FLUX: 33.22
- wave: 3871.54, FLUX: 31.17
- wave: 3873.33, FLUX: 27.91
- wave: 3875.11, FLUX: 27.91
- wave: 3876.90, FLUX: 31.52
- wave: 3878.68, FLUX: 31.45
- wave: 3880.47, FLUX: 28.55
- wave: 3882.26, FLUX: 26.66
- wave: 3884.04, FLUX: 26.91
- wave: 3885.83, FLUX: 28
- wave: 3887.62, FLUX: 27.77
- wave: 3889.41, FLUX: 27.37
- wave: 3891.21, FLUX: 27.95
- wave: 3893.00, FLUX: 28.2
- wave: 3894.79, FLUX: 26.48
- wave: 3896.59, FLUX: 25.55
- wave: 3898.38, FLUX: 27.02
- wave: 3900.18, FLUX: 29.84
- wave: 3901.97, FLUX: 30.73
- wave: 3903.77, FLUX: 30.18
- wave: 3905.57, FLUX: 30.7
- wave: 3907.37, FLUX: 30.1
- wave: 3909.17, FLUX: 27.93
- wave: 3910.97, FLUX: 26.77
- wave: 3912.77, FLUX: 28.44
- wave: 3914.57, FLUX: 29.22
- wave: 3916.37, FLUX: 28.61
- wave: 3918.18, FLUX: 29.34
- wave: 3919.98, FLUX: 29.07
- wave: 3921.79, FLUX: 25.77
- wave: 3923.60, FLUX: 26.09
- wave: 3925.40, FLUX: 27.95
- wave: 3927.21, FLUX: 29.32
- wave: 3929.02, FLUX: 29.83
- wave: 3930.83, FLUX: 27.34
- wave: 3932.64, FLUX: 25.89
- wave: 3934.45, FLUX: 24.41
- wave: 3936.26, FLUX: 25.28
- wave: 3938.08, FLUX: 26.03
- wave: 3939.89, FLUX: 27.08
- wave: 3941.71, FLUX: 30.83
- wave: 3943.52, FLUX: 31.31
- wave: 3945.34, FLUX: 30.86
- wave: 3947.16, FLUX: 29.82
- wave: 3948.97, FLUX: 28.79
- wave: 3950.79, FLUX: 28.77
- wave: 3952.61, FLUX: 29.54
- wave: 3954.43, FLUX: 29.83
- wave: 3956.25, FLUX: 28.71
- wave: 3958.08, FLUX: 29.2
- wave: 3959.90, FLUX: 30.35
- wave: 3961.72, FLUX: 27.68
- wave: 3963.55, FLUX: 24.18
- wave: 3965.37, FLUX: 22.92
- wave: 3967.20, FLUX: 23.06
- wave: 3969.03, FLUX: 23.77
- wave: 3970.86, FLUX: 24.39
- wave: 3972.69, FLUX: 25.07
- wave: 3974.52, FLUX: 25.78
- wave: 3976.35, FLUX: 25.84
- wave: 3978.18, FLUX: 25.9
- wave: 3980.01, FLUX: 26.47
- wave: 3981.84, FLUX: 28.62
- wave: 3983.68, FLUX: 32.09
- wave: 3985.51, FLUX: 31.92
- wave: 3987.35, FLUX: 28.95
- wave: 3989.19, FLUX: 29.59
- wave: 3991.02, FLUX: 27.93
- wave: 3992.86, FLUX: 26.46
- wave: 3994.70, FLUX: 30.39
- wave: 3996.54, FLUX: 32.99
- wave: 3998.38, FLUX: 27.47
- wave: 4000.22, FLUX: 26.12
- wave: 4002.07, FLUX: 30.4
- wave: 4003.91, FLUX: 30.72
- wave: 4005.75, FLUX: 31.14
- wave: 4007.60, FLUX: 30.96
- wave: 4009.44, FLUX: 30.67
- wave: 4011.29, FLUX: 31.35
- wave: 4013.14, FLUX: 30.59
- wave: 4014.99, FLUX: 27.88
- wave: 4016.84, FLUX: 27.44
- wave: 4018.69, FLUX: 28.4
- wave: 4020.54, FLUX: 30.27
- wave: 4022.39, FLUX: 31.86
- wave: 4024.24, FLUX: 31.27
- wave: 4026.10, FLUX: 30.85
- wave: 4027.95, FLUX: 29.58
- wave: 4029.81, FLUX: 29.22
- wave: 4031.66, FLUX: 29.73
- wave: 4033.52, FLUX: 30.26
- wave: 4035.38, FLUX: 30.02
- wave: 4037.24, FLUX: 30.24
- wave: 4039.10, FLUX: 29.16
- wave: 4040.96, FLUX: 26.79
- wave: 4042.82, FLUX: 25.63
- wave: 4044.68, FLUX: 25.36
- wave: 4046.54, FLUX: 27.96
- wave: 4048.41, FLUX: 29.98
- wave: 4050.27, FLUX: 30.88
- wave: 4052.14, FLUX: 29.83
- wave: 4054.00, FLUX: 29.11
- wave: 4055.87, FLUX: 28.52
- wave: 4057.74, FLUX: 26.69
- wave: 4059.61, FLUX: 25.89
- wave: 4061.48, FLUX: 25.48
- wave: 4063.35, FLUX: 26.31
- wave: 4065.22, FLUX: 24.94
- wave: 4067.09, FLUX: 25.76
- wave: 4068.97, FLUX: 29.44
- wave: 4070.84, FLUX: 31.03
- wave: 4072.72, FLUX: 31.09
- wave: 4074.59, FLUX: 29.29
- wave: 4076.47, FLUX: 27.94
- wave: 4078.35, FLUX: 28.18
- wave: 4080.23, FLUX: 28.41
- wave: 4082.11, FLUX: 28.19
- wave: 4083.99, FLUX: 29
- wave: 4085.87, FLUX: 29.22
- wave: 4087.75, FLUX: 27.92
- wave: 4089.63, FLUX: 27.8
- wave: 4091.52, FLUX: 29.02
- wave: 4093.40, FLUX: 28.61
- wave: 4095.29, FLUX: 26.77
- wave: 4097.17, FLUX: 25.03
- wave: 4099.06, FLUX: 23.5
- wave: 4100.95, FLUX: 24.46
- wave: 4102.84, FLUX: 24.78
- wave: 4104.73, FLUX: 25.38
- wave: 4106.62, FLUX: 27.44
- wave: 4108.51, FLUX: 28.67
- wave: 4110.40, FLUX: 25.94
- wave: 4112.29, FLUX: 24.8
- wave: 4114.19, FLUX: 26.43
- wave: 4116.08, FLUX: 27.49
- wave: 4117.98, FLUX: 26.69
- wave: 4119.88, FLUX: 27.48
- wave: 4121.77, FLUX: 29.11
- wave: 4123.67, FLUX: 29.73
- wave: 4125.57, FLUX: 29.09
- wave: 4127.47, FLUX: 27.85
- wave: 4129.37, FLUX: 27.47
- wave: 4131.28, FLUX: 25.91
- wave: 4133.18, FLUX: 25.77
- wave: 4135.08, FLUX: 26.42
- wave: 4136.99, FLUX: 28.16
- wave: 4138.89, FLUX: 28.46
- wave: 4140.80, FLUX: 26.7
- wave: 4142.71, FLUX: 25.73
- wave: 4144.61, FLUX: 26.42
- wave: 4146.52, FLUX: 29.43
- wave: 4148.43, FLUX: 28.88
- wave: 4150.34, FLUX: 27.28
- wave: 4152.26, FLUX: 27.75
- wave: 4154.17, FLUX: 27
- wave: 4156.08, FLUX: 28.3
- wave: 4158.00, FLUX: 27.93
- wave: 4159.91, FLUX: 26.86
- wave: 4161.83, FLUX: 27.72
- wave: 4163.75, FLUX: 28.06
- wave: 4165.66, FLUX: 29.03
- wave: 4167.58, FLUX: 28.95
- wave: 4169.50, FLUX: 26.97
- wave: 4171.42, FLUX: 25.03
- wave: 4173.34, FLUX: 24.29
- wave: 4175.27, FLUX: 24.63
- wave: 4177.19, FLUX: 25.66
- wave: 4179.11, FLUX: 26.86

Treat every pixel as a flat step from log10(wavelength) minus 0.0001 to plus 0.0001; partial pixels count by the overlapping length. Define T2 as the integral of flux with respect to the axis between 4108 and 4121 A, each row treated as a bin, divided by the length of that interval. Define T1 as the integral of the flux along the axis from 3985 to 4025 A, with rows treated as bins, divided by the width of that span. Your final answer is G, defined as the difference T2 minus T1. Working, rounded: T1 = 29.7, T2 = 26.8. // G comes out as -3.0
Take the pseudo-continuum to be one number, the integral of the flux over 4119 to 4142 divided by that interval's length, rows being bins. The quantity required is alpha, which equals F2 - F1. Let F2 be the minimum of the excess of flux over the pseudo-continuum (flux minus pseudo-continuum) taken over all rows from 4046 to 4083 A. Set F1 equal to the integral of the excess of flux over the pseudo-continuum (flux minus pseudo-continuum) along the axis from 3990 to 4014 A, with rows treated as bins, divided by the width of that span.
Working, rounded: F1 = 2.1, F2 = -2.7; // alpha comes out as -4.84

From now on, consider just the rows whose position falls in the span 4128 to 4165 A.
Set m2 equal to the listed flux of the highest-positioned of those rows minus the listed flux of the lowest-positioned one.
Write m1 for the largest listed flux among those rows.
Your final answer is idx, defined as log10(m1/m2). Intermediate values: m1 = 29.43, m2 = 0.6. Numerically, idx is 1.7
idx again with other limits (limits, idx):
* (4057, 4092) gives 1.1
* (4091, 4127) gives 2.6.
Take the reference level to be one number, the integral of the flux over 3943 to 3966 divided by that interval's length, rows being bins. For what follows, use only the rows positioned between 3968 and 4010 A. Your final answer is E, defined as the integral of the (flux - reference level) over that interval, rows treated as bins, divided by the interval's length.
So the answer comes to -0.2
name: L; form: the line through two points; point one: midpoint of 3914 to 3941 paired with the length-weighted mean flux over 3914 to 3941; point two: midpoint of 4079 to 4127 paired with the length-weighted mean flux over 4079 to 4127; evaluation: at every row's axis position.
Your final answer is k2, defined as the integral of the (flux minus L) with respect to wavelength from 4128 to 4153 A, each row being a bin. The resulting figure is 1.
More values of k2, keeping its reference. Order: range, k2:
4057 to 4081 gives 11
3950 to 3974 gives -16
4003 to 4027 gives 70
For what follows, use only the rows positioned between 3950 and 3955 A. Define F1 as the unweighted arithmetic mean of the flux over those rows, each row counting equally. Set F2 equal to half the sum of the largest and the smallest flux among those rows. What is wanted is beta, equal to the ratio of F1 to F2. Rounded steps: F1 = 29.4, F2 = 29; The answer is 1.00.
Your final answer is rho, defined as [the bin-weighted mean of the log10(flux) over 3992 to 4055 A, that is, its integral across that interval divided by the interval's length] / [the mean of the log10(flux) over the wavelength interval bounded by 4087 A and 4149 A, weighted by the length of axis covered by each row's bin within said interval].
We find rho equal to 1.03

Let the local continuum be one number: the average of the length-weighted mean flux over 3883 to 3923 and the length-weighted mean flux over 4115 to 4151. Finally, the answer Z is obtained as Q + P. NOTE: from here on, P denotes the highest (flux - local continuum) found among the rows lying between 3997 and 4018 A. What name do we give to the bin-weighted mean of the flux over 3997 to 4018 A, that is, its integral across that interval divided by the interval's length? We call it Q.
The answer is 33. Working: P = 3.4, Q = 29.6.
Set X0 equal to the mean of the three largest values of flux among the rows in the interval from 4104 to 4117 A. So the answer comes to 27.9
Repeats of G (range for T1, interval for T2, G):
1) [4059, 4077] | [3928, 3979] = -0.5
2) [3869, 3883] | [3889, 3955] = -1.5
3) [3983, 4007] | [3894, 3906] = -1.1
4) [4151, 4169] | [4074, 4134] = -0.6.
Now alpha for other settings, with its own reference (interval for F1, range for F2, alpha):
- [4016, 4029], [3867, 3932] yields -4.41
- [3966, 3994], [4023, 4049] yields -1.68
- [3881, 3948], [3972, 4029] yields -3.06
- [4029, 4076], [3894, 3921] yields -2.79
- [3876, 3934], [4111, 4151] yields -3.50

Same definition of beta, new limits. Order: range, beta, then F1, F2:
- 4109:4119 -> 1.00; 26.3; 26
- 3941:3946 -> 1.00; 31.0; 31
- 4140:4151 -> 0.99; 27.4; 28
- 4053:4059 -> 1.01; 28.1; 28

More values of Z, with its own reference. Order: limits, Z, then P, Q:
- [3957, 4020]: 33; 5.1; 28.2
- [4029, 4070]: 31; 3.0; 28.1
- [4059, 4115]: 30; 3.2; 27.2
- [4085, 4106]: 28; 1.3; 26.6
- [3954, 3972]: 29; 2.4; 26.3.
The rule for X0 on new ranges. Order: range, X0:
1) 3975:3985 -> 29.1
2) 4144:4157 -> 28.9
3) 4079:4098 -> 29.1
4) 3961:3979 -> 26.5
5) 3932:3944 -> 29.7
